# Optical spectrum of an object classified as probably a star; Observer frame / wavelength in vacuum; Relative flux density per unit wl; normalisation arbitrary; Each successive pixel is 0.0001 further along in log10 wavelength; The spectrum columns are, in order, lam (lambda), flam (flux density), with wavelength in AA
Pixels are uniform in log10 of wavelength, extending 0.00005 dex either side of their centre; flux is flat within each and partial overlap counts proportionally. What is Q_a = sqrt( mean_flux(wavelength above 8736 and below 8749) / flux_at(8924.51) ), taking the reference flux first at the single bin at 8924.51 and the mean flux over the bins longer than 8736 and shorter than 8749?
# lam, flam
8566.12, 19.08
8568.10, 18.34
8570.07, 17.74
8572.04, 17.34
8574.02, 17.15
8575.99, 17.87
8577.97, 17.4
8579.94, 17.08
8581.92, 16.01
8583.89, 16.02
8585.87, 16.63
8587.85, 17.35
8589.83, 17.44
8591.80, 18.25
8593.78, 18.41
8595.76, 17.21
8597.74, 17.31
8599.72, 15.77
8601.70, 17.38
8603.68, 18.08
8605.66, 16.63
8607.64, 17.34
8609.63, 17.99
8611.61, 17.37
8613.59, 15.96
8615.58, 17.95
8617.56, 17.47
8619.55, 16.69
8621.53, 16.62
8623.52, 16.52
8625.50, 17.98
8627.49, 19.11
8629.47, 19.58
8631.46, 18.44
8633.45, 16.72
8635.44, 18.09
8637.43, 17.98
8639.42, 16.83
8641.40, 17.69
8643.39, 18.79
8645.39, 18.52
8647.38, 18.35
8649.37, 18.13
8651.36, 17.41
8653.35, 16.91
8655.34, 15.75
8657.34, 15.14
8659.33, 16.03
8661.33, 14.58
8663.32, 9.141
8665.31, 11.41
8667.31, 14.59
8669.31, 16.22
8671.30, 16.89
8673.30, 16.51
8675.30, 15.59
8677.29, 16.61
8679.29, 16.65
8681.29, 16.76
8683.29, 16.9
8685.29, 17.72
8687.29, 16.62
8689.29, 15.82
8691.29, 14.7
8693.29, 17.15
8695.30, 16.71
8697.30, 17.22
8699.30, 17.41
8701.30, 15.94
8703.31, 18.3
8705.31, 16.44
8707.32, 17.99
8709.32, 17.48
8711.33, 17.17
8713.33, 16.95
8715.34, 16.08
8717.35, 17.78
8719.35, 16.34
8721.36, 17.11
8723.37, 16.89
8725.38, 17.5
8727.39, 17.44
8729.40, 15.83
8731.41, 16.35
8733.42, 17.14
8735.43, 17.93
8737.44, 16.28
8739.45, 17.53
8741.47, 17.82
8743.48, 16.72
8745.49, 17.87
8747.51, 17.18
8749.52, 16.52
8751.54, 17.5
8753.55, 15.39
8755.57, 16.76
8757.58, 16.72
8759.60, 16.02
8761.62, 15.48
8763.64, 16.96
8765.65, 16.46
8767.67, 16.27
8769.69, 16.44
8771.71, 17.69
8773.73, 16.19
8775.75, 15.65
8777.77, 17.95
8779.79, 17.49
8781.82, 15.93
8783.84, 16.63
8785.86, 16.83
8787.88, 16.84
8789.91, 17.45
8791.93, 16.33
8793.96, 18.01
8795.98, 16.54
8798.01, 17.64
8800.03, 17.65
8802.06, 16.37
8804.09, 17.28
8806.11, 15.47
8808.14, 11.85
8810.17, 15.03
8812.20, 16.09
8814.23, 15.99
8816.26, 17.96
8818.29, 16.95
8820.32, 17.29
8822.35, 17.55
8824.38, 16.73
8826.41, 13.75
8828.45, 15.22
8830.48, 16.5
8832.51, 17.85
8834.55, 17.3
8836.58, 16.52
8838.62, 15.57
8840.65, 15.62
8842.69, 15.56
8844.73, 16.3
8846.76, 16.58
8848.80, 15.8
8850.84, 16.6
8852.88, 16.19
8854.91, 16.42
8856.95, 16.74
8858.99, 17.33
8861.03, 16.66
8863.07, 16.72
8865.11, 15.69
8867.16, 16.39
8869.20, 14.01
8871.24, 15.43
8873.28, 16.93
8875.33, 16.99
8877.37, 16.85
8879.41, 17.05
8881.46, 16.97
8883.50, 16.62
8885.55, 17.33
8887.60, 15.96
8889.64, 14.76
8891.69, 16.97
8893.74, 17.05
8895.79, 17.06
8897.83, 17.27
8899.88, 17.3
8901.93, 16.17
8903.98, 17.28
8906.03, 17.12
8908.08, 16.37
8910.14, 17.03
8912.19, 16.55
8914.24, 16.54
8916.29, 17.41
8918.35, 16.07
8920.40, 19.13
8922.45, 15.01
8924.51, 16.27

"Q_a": 1.03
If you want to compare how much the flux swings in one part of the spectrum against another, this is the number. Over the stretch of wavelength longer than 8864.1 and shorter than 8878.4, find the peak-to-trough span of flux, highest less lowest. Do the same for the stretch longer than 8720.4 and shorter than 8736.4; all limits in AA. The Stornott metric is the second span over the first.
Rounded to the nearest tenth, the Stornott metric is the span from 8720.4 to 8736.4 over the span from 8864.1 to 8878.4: 0.7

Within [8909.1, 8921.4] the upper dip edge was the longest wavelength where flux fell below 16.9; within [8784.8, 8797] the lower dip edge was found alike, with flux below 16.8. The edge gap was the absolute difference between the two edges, 122.4 AA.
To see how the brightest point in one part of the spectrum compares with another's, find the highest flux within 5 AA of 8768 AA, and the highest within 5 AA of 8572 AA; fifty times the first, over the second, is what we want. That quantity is 48.2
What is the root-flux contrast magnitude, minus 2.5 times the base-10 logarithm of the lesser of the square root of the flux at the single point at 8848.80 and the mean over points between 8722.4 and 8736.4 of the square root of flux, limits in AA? -1.50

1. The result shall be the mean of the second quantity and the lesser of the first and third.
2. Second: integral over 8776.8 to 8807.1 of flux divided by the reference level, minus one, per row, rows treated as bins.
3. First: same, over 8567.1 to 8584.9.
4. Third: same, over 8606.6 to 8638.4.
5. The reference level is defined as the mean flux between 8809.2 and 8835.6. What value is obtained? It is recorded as 0.84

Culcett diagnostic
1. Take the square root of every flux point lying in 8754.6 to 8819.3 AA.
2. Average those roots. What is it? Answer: 4.06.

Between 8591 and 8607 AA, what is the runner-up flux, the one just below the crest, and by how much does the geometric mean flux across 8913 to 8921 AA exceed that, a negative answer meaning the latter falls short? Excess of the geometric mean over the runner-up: -1.0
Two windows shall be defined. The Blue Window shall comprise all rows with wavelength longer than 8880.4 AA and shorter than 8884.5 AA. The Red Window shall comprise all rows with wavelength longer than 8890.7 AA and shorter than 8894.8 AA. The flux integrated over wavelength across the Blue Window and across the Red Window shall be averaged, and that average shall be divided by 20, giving 3.46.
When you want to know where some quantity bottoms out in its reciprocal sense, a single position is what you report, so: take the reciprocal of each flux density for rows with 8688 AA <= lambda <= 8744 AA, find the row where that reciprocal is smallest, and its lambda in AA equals 8703.31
